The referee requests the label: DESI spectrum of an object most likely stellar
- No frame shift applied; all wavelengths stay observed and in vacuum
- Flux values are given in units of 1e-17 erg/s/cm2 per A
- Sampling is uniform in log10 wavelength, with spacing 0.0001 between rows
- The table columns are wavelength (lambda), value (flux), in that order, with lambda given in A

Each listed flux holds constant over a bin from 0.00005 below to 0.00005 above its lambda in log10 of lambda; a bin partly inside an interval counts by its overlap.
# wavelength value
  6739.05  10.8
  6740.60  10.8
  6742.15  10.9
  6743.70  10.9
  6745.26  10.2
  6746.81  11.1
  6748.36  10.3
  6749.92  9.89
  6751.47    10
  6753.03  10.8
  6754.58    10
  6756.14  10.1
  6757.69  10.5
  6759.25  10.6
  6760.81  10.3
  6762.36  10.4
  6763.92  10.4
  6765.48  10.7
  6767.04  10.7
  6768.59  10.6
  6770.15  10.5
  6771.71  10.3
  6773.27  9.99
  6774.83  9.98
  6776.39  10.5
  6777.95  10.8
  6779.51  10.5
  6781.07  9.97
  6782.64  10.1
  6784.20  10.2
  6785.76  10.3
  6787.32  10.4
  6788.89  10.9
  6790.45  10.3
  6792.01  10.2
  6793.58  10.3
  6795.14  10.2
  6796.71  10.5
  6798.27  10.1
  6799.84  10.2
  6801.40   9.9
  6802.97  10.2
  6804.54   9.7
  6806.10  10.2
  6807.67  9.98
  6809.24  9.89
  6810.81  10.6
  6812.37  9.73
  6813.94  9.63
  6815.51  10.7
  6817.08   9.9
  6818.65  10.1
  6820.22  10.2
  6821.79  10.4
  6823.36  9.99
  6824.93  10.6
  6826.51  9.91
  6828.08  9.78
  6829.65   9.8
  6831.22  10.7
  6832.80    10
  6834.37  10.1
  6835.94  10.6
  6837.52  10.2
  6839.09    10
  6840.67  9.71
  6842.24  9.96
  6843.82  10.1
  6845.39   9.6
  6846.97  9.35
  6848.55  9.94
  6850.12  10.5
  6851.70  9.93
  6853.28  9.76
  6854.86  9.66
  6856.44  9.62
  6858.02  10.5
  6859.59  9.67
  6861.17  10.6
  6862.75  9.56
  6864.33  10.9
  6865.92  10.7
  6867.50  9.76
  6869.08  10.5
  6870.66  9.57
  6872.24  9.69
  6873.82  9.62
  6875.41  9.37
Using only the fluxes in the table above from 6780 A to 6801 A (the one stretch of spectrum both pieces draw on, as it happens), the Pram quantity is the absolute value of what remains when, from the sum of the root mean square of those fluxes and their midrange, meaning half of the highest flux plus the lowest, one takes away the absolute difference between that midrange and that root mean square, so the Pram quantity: 20.6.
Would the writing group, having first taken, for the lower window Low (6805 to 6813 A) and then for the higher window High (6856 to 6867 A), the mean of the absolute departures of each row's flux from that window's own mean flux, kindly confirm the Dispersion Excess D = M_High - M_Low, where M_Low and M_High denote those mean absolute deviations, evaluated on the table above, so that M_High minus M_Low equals 0.26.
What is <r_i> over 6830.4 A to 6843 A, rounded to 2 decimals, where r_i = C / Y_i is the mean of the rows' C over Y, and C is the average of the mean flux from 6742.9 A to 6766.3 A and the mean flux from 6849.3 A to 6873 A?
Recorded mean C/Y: 1.01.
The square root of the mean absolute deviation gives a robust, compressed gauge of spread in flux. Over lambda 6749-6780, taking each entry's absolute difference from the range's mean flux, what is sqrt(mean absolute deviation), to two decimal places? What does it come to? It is 0.50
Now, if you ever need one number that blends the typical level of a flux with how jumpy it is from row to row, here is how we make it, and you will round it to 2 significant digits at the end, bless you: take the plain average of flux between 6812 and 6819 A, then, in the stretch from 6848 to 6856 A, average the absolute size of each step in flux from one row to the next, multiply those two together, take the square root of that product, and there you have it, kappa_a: 1.9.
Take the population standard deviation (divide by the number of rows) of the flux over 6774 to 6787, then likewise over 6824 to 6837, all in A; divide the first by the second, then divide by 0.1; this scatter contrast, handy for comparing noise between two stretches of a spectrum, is 7.5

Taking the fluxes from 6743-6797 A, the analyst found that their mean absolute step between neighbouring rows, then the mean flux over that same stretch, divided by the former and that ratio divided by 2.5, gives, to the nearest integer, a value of 14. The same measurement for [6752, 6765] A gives 16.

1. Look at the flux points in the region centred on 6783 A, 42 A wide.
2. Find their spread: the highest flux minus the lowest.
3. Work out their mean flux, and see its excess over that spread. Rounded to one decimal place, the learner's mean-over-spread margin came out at 9.3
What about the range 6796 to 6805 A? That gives 9.3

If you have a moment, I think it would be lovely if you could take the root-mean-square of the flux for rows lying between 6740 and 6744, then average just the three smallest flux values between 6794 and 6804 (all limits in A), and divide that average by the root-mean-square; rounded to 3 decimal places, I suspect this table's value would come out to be 0.926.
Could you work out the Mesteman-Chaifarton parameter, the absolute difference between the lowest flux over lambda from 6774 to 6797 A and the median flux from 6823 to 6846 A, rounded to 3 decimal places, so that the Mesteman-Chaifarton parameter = 0.030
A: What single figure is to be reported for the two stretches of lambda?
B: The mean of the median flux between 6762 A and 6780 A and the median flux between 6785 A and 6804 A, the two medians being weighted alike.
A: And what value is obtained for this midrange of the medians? 10.4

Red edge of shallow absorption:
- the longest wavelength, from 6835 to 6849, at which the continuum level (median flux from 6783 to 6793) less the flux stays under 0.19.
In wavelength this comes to 6837.52 A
